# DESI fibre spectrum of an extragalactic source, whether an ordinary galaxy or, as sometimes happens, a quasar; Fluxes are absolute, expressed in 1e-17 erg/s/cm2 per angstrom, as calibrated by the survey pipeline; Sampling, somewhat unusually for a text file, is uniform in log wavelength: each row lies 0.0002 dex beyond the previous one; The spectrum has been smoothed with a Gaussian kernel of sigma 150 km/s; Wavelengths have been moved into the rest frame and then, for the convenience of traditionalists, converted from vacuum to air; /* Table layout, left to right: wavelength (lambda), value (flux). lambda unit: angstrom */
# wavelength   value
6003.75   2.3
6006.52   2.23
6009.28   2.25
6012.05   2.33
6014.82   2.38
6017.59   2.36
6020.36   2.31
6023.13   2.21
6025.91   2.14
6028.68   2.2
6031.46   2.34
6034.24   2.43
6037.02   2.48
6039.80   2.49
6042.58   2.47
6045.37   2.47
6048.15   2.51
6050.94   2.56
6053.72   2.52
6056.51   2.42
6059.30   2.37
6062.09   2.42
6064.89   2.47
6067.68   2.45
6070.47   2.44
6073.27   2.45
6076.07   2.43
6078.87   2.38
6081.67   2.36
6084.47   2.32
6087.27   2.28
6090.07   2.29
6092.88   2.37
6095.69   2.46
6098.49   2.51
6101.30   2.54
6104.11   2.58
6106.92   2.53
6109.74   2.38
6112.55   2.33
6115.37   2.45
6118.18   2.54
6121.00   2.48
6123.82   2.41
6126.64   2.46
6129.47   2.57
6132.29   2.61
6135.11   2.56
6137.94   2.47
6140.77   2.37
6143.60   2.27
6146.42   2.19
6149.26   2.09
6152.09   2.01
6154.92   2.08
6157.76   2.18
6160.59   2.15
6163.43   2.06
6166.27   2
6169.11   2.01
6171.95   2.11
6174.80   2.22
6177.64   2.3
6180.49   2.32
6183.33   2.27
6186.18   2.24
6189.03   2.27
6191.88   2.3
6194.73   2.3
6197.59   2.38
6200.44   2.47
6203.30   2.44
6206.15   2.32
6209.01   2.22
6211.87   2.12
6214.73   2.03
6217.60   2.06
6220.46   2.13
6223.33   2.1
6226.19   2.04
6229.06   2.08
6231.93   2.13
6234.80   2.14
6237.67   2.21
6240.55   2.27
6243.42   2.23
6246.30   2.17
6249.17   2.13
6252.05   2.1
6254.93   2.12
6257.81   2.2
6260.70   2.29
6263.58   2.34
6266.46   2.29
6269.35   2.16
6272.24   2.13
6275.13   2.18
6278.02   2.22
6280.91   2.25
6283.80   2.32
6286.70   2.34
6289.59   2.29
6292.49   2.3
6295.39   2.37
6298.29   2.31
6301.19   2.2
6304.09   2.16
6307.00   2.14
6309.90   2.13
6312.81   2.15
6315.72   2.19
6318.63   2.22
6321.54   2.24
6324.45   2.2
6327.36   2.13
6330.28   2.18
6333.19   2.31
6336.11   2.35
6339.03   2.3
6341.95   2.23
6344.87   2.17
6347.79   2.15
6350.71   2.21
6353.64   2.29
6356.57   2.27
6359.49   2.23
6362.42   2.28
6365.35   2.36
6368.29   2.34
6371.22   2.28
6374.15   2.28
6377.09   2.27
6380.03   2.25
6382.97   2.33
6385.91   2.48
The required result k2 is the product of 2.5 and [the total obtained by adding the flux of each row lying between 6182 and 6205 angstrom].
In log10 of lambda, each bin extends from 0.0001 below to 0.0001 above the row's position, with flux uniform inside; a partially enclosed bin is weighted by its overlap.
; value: 47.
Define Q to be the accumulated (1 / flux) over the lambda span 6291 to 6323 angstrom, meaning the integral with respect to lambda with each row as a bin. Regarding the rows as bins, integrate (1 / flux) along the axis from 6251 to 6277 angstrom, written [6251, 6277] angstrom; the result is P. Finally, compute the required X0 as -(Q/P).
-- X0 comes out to -1.2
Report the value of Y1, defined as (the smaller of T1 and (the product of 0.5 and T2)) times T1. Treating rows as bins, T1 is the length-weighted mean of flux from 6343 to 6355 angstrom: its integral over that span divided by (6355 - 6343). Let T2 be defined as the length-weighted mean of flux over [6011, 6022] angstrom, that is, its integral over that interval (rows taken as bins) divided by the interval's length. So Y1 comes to 2.6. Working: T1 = 2.21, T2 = 2.343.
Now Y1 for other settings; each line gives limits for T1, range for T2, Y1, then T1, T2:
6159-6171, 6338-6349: 2.3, 2.06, 2.211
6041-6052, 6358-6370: 2.9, 2.50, 2.303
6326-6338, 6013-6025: 2.6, 2.24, 2.308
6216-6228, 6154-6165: 2.2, 2.08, 2.117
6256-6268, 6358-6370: 2.6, 2.27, 2.303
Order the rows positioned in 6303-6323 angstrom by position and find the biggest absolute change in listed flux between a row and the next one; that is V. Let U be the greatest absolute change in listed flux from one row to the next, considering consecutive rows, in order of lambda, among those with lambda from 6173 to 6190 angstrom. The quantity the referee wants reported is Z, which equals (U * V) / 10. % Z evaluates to 0.0003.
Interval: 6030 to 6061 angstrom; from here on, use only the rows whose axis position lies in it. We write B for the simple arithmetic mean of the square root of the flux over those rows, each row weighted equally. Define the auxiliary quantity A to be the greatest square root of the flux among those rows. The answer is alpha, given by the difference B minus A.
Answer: -0.032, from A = 1.60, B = 1.57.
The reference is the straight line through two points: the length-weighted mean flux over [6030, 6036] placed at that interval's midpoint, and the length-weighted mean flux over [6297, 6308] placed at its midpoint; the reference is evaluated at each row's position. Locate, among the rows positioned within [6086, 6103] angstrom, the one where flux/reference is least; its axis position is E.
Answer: 6087.27 angstrom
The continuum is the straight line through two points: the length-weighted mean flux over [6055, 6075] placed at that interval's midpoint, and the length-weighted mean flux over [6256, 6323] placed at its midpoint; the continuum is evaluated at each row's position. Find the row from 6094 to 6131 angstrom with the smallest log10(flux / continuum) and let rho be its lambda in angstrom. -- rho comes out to 6112.55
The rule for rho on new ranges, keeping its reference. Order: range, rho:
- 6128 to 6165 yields 6152.09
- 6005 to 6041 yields 6025.91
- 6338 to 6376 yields 6347.79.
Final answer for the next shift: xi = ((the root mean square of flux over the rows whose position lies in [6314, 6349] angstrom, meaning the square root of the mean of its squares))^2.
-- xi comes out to 4.9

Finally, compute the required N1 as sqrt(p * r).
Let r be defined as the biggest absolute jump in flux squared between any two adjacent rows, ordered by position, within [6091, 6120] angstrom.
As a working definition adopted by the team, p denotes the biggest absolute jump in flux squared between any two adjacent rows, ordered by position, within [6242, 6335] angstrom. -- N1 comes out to 0.656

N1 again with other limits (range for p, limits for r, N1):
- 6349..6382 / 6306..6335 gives 0.465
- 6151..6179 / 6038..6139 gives 0.592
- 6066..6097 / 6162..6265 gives 0.498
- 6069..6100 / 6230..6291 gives 0.501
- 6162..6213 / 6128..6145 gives 0.526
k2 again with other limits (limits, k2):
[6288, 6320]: 61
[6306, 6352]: 88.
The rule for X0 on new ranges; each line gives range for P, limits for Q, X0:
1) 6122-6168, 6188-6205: -0.4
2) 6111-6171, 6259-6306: -0.8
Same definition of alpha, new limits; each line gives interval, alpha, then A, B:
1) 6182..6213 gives -0.054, 1.57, 1.52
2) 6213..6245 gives -0.048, 1.51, 1.46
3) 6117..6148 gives -0.051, 1.62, 1.56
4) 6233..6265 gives -0.047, 1.53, 1.48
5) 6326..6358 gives -0.038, 1.53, 1.49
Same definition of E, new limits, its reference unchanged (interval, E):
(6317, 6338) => 6327.36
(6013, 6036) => 6025.91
